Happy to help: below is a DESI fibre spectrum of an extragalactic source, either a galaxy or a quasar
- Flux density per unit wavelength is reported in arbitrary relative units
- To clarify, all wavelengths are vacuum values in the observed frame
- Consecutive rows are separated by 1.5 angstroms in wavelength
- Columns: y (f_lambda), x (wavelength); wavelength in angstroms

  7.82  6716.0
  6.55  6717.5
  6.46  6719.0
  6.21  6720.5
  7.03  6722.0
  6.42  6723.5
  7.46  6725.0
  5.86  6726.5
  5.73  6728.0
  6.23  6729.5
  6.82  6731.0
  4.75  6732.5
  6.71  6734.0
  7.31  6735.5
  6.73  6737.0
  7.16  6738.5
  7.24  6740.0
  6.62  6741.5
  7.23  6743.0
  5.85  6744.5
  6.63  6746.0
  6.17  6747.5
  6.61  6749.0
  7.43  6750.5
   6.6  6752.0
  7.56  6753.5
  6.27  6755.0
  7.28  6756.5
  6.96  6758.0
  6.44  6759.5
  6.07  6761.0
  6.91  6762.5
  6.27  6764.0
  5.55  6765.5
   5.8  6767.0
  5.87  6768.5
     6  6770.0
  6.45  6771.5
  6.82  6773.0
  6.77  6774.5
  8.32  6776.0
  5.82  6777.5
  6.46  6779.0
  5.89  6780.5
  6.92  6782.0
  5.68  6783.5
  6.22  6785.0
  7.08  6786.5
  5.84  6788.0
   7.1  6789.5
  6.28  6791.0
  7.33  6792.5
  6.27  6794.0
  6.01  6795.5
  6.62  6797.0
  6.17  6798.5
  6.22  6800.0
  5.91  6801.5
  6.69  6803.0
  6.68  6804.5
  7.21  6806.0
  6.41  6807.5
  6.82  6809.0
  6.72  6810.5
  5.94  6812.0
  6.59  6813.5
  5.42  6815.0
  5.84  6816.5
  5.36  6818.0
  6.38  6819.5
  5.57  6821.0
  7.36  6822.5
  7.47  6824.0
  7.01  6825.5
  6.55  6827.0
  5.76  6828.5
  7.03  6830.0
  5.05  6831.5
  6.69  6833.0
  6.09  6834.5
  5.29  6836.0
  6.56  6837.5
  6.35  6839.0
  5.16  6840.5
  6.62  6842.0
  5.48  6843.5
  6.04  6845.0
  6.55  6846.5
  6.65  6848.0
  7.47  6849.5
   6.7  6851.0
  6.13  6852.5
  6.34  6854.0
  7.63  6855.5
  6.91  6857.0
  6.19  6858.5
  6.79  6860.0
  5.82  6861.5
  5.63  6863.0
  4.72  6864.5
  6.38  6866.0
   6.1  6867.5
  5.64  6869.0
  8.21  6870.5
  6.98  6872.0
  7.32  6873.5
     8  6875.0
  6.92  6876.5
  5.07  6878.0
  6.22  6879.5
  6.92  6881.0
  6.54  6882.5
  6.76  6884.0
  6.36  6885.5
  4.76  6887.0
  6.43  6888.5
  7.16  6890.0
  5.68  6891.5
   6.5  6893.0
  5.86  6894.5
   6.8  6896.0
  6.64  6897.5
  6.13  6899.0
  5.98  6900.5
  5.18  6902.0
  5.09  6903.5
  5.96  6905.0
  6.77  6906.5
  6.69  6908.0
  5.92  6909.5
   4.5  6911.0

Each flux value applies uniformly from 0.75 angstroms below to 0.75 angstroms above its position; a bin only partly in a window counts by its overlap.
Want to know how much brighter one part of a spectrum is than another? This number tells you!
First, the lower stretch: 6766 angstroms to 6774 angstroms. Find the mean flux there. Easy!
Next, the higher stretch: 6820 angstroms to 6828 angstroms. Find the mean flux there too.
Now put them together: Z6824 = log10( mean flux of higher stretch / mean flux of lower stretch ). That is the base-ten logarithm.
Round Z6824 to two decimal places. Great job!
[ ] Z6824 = 0.04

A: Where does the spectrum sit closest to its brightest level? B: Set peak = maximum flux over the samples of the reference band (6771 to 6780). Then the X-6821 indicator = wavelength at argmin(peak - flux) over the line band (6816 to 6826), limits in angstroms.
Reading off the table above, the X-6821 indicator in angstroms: 6824.0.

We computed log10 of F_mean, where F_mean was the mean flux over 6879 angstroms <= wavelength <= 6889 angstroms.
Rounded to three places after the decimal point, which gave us 0.798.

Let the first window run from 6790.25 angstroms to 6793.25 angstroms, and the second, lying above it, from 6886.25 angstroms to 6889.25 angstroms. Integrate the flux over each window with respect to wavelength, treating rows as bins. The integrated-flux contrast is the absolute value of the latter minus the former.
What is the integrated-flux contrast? 3.6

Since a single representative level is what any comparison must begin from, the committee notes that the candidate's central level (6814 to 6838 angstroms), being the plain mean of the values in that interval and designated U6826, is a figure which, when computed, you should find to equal 6.21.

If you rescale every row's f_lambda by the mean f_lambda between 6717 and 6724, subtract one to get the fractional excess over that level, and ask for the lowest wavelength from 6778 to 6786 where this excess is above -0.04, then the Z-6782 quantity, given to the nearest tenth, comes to 6779.0 angstroms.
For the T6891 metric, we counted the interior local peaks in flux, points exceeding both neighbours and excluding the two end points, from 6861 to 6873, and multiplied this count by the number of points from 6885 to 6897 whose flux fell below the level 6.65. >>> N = 12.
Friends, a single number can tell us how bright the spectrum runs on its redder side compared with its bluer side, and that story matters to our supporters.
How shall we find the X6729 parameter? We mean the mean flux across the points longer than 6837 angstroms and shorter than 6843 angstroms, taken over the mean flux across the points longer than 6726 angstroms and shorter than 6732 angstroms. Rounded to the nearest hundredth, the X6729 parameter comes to 1.00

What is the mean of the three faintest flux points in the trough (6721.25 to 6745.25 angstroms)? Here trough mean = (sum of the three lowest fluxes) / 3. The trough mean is 5.44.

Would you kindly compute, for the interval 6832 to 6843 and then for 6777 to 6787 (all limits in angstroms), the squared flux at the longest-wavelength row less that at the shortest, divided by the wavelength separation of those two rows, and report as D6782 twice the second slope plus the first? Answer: 3.5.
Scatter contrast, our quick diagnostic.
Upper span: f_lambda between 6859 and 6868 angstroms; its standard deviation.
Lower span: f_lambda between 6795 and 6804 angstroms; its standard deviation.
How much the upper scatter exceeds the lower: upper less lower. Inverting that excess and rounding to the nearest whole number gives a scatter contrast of 3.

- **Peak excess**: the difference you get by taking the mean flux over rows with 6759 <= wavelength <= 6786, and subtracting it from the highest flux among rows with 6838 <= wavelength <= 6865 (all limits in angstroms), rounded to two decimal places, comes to 1.28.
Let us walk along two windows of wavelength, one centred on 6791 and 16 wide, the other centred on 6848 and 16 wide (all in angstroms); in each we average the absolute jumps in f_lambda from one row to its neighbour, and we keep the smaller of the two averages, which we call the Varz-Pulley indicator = 0.74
